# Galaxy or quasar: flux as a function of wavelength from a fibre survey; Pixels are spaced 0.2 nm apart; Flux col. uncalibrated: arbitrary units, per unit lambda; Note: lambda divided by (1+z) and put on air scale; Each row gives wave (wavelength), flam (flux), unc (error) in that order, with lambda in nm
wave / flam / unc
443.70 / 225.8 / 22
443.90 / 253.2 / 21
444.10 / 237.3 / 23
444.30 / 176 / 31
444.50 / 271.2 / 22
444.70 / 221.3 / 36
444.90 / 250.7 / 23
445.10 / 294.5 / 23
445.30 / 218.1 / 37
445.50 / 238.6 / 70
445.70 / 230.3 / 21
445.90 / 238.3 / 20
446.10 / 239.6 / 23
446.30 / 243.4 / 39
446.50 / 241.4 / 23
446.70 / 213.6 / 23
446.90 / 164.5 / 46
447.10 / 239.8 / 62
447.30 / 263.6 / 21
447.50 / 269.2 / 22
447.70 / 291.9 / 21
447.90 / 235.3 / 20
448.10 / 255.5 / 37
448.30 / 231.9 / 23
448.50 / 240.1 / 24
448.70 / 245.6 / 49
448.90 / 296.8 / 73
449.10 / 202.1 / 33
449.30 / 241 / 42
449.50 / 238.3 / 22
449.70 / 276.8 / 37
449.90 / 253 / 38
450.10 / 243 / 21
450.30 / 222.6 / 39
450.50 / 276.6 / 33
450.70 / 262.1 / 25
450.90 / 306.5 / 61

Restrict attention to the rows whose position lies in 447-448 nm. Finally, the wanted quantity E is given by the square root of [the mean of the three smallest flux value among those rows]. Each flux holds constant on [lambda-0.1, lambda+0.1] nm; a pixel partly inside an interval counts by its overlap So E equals 15.7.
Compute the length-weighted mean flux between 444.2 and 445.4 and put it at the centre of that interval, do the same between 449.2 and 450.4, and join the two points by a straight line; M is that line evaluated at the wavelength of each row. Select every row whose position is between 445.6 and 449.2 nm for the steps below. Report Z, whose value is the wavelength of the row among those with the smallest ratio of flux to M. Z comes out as 446.90 nm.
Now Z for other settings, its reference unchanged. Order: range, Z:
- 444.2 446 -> 444.30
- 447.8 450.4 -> 449.10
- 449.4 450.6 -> 450.30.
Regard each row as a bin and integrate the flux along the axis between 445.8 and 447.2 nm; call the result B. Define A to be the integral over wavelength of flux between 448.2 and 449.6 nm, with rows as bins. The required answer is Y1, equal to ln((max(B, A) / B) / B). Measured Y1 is -5.69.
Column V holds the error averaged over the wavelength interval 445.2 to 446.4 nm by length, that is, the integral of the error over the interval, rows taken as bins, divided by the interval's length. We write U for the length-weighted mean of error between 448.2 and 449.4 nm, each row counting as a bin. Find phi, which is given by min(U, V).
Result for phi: 35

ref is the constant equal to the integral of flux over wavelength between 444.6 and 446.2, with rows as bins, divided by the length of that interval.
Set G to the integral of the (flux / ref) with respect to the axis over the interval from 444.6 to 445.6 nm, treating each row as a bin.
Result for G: 1.01 nm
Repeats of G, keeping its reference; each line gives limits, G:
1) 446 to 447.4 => 1.33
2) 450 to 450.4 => 0.39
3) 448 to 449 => 1.05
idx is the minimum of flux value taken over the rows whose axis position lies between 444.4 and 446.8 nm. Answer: 213.6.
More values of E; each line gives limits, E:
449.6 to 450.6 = 15.5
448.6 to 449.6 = 15.1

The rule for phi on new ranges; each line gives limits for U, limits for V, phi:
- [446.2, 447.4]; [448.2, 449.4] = 36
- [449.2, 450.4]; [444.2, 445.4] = 29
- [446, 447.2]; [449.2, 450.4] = 33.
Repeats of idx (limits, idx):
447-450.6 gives 202.1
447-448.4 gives 231.9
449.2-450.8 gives 222.6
